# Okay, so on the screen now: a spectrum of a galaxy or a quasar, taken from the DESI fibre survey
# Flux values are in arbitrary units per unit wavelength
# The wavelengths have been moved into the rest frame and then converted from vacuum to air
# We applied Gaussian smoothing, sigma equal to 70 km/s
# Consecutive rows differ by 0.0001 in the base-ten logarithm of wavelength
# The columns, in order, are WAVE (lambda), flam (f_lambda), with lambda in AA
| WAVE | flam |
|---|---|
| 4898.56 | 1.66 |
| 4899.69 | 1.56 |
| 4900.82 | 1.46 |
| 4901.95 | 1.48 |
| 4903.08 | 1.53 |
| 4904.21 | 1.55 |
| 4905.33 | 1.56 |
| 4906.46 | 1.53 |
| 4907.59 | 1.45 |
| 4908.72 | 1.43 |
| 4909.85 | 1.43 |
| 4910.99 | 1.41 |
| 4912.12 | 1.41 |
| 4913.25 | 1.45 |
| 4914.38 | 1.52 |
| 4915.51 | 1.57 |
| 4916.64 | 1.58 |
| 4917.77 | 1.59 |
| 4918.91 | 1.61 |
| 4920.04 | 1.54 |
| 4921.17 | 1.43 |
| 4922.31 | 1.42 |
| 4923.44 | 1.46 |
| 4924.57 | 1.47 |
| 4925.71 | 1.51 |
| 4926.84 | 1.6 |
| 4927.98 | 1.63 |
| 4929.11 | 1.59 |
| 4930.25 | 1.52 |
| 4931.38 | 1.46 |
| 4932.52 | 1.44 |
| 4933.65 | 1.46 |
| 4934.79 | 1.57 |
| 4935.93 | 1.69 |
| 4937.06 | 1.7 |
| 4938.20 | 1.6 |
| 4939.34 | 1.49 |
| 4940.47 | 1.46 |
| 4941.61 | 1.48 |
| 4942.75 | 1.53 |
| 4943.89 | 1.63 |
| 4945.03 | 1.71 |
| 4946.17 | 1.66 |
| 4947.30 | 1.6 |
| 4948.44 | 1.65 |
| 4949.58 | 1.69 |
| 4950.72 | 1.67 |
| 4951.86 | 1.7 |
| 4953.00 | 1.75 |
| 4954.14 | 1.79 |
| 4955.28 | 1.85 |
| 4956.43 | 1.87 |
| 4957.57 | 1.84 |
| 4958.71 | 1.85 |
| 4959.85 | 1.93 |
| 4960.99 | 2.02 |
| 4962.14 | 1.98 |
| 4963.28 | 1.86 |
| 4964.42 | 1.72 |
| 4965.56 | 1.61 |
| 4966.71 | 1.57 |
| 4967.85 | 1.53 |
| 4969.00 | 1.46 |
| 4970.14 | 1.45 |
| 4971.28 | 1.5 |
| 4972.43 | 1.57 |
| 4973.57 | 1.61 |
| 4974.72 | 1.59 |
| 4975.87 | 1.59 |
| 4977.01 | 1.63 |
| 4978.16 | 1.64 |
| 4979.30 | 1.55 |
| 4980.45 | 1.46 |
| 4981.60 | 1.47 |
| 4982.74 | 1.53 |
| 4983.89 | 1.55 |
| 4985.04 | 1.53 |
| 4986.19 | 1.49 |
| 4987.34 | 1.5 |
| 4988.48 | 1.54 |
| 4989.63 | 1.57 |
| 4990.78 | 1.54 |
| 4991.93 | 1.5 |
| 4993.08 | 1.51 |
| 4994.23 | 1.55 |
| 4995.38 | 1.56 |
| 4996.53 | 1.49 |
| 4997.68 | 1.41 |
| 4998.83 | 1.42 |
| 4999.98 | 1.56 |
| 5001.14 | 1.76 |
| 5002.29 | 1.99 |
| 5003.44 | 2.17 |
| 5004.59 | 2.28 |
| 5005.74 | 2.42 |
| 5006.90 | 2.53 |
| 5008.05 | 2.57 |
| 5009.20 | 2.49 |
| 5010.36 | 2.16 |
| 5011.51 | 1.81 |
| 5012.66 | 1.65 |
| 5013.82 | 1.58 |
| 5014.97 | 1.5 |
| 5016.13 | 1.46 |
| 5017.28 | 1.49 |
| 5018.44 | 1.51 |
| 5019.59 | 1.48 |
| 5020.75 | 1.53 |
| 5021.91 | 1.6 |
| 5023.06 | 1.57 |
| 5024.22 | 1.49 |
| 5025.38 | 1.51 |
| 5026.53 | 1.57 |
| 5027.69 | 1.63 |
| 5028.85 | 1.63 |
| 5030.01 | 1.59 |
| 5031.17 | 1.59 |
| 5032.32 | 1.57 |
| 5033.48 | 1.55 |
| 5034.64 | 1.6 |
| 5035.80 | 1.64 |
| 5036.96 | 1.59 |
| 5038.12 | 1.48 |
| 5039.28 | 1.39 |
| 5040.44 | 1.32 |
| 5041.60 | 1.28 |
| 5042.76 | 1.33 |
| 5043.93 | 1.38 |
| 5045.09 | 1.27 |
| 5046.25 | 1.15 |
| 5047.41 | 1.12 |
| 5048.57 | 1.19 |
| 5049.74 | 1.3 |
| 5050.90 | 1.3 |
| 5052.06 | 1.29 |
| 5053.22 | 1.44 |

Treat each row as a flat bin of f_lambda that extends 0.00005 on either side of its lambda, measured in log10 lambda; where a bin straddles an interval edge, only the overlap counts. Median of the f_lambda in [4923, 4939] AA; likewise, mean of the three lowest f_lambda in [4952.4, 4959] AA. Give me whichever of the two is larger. 1.79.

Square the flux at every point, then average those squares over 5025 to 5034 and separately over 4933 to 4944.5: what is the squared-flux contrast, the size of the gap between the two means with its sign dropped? 0.1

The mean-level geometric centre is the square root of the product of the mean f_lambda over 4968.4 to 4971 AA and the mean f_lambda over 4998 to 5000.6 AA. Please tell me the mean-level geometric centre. 1.47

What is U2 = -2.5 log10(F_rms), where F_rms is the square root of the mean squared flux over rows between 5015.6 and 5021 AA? -0.44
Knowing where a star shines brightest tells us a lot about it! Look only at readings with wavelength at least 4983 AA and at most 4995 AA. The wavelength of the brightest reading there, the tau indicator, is 4989.63 AA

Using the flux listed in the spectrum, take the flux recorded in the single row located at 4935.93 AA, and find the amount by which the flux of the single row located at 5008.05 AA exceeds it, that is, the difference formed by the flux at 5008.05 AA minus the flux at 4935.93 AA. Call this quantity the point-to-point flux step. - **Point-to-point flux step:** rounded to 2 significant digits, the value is 0.88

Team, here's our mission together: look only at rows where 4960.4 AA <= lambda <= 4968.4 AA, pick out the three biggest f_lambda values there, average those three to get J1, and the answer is 1.95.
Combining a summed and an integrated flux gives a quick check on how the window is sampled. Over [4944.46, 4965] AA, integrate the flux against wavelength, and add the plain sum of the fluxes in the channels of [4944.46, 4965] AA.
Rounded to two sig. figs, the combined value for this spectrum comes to 69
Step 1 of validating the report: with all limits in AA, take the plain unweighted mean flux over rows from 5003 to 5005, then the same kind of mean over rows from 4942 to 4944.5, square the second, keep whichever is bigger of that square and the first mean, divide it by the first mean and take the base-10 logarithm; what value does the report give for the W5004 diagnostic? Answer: 0.0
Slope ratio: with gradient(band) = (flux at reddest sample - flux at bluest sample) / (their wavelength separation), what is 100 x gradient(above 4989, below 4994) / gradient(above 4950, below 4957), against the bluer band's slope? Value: -50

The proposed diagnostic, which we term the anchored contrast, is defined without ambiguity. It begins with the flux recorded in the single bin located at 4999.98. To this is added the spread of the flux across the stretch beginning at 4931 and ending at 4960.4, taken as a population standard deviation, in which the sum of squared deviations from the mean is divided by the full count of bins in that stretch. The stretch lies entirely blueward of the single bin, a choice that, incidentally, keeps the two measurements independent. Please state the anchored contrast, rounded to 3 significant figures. 1.70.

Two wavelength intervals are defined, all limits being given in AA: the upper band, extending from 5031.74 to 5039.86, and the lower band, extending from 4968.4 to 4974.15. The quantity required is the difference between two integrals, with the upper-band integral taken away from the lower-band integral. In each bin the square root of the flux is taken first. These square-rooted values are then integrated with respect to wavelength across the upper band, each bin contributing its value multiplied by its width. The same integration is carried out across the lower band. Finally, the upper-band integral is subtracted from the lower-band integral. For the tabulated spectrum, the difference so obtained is -3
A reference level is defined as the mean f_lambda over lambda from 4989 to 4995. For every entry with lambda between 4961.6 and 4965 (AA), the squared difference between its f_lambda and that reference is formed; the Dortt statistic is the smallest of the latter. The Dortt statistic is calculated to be 0.035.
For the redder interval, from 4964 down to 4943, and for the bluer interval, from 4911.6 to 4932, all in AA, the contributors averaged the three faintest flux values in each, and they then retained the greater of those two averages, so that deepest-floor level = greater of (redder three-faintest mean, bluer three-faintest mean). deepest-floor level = 1.627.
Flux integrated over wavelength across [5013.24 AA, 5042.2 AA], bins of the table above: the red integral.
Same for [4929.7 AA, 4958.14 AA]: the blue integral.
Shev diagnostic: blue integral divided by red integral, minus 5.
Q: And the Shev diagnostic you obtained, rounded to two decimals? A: -3.95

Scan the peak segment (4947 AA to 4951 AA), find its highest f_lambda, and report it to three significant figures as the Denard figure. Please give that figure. 1.69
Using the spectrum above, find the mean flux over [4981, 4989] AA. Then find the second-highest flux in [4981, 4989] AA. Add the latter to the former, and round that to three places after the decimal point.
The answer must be 3.056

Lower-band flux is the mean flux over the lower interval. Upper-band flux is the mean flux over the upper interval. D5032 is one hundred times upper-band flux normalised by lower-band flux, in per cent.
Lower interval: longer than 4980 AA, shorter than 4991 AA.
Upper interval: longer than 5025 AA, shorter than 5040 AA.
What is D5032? 103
